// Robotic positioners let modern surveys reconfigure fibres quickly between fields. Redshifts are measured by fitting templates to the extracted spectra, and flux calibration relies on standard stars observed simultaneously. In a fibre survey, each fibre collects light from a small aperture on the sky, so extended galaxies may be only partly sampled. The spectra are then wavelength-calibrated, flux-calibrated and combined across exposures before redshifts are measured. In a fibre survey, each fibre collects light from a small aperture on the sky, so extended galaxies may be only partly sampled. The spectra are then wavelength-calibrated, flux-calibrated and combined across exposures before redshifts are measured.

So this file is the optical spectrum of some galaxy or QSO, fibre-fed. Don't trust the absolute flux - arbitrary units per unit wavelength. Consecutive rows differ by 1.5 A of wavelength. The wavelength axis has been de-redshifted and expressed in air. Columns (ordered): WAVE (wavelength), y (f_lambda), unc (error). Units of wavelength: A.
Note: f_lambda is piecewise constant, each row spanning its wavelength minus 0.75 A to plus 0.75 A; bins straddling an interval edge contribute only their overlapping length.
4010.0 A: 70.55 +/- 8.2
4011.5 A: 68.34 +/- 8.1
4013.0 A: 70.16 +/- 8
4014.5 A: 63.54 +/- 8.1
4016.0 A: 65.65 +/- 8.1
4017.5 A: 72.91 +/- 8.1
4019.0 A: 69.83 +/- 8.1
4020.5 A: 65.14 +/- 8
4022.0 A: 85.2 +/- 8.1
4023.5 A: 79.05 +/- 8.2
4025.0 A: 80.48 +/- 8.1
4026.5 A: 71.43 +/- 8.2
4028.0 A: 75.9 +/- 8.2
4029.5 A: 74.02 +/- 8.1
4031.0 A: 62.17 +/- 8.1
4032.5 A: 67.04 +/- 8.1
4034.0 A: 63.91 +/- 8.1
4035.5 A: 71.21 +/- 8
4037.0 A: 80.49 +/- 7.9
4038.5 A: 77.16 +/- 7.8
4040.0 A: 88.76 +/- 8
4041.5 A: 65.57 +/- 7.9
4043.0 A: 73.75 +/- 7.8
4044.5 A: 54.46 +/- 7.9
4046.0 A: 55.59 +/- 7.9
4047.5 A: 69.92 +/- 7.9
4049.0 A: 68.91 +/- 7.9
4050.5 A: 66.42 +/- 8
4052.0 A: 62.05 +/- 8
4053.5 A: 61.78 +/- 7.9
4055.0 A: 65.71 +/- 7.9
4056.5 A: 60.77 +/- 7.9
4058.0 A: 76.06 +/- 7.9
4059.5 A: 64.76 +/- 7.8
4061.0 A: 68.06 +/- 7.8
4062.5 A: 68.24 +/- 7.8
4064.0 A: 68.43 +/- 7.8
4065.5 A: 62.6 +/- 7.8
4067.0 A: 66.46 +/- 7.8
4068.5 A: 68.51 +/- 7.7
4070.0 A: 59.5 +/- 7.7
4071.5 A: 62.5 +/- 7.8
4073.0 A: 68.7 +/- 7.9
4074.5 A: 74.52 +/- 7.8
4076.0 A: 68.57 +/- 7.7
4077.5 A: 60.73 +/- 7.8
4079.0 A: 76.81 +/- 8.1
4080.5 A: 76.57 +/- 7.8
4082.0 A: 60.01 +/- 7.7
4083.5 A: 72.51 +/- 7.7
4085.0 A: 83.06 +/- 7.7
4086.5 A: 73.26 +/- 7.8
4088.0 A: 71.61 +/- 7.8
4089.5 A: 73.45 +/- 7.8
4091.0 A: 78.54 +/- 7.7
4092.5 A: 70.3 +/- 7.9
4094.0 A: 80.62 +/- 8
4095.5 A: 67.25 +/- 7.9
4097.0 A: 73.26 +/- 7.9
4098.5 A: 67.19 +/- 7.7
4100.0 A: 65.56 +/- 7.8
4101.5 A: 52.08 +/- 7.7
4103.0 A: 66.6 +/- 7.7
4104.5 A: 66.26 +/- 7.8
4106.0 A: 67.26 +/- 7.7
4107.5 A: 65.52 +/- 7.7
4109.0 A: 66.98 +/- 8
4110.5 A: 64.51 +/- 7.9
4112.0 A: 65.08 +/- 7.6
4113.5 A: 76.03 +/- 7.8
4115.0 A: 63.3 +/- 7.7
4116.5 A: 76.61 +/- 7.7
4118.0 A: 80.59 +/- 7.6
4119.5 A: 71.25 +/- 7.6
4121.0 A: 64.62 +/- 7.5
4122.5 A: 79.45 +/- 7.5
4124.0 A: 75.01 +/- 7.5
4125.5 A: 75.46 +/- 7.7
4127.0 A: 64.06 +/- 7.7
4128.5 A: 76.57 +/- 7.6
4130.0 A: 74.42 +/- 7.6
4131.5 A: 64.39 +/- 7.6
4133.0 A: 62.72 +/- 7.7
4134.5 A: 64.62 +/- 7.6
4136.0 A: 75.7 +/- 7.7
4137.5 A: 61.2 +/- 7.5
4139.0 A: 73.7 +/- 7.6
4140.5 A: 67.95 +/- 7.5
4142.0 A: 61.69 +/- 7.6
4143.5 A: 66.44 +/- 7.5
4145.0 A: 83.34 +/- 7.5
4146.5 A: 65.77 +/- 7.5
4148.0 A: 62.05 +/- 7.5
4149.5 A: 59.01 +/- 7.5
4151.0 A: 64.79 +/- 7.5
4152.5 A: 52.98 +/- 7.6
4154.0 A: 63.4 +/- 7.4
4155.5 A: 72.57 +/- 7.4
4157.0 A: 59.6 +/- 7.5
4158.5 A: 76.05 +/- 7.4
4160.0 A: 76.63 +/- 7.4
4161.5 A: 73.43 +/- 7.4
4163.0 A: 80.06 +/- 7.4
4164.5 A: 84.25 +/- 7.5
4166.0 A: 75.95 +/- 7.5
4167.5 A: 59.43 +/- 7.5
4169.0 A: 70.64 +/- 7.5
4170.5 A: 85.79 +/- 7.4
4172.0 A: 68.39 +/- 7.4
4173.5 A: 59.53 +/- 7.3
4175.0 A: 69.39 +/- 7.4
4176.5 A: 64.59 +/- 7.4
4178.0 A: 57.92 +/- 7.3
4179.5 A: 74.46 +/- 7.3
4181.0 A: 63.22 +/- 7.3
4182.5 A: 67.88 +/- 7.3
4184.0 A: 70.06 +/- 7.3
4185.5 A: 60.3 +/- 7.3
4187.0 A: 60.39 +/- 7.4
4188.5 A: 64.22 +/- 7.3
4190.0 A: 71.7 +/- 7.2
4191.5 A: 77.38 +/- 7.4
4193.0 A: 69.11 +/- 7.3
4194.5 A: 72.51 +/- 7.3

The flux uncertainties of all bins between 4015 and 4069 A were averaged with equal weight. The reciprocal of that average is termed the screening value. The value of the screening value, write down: 0.1256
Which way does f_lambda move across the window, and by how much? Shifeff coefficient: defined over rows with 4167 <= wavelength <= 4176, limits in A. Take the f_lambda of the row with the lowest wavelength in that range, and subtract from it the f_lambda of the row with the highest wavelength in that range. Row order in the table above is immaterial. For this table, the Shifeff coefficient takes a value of -10.0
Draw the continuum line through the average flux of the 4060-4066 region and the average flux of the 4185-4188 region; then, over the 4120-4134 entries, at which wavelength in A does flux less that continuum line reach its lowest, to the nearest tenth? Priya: 4133.0 A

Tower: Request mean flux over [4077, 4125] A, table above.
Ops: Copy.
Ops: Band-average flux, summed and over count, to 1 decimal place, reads 70.4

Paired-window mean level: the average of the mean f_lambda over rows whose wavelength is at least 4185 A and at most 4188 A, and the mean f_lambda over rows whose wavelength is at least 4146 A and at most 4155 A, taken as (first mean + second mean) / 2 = 61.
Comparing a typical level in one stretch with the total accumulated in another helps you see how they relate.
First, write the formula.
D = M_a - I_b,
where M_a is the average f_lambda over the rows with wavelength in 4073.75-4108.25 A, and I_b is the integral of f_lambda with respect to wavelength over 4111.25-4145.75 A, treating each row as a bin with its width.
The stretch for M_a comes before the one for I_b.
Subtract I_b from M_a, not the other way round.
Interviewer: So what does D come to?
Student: -2366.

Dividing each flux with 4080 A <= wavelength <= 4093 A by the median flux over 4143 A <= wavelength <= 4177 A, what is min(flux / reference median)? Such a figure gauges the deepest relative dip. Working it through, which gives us 0.88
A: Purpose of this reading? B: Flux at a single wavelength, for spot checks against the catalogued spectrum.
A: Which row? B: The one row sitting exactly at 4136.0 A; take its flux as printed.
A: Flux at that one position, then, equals 75.7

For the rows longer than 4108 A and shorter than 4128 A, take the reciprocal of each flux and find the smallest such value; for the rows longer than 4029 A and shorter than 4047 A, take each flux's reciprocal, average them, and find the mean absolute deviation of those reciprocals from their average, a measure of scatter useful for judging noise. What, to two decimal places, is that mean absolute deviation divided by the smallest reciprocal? 0.14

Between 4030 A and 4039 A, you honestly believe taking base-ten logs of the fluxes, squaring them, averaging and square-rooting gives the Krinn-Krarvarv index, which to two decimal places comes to 1.85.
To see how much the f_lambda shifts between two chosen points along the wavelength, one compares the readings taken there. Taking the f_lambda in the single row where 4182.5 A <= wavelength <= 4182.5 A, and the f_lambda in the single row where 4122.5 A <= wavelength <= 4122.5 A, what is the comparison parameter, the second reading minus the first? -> 12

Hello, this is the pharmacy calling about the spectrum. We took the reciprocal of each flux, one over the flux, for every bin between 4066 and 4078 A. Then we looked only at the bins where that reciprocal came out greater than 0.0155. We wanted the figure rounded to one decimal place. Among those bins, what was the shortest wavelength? 4070.0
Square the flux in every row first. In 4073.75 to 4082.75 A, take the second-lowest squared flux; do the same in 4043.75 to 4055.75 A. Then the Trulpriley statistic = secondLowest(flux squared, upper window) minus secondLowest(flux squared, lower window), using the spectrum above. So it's 598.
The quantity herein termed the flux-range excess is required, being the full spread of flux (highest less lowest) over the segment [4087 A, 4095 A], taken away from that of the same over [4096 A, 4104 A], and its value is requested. 11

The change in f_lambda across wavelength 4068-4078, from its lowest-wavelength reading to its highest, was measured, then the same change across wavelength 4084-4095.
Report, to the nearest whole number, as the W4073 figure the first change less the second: -5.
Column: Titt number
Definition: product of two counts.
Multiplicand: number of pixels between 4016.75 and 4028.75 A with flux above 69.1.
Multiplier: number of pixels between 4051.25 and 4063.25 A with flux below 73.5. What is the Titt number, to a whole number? 49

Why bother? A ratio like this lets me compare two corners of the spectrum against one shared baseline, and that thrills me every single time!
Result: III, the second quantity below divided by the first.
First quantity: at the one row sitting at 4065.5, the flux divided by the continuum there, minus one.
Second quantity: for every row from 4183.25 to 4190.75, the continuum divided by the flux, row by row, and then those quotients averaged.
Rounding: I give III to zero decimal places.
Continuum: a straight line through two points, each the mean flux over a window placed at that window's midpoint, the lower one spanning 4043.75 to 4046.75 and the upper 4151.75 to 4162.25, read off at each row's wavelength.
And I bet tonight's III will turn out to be 12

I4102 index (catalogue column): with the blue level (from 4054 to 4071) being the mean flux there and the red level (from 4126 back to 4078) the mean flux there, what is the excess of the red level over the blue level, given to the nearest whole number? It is 5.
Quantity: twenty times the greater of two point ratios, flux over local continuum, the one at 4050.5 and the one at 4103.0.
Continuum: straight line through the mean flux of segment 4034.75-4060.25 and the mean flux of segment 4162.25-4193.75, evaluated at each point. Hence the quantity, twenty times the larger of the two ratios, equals 19.4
